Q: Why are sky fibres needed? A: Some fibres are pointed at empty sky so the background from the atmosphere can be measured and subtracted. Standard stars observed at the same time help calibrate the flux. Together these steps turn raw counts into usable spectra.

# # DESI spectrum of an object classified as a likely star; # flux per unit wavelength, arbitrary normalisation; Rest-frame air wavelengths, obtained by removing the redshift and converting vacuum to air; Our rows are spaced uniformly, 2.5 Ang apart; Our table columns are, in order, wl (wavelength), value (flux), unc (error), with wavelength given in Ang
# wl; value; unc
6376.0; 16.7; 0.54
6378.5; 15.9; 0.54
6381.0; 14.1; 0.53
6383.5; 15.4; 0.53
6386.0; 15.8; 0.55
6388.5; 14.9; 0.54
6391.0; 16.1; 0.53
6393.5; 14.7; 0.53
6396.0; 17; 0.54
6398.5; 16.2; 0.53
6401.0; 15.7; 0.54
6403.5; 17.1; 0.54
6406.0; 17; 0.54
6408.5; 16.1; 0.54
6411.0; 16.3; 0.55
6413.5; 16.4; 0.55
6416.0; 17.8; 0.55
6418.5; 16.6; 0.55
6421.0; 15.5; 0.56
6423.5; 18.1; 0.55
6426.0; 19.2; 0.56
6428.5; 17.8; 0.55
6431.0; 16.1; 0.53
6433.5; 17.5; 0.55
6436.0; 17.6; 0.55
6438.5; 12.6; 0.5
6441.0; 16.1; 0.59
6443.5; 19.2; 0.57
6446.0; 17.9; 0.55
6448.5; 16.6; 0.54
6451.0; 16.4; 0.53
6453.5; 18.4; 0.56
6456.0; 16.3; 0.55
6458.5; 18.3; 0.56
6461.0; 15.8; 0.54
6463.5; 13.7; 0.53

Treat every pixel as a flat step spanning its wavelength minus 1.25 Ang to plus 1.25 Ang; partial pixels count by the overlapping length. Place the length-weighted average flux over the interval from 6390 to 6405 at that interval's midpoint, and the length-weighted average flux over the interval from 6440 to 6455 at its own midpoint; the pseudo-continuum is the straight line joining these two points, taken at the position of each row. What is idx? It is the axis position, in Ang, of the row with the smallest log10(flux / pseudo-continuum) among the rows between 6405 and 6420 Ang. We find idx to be 6408.5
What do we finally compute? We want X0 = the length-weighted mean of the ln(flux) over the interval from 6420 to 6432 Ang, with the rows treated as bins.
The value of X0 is 2.85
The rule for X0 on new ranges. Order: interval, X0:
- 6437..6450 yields 2.79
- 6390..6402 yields 2.77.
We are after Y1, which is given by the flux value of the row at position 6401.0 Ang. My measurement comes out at 15.7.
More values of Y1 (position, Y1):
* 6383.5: 15.4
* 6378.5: 15.9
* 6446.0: 17.9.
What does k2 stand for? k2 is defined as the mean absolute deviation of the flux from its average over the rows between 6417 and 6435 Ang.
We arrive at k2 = 1.0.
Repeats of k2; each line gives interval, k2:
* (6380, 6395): 0.6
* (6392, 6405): 0.8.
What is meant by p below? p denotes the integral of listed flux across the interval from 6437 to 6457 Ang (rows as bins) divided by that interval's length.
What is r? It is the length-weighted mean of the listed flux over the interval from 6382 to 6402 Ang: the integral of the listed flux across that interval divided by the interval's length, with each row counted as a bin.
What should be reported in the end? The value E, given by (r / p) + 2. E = 2.94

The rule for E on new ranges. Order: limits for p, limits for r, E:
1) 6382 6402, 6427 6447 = 3.07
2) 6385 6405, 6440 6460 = 3.09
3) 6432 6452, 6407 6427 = 3.01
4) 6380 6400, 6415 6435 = 3.11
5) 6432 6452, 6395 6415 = 2.99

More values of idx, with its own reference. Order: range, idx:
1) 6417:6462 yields 6438.5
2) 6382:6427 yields 6393.5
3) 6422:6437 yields 6431.0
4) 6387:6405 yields 6393.5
